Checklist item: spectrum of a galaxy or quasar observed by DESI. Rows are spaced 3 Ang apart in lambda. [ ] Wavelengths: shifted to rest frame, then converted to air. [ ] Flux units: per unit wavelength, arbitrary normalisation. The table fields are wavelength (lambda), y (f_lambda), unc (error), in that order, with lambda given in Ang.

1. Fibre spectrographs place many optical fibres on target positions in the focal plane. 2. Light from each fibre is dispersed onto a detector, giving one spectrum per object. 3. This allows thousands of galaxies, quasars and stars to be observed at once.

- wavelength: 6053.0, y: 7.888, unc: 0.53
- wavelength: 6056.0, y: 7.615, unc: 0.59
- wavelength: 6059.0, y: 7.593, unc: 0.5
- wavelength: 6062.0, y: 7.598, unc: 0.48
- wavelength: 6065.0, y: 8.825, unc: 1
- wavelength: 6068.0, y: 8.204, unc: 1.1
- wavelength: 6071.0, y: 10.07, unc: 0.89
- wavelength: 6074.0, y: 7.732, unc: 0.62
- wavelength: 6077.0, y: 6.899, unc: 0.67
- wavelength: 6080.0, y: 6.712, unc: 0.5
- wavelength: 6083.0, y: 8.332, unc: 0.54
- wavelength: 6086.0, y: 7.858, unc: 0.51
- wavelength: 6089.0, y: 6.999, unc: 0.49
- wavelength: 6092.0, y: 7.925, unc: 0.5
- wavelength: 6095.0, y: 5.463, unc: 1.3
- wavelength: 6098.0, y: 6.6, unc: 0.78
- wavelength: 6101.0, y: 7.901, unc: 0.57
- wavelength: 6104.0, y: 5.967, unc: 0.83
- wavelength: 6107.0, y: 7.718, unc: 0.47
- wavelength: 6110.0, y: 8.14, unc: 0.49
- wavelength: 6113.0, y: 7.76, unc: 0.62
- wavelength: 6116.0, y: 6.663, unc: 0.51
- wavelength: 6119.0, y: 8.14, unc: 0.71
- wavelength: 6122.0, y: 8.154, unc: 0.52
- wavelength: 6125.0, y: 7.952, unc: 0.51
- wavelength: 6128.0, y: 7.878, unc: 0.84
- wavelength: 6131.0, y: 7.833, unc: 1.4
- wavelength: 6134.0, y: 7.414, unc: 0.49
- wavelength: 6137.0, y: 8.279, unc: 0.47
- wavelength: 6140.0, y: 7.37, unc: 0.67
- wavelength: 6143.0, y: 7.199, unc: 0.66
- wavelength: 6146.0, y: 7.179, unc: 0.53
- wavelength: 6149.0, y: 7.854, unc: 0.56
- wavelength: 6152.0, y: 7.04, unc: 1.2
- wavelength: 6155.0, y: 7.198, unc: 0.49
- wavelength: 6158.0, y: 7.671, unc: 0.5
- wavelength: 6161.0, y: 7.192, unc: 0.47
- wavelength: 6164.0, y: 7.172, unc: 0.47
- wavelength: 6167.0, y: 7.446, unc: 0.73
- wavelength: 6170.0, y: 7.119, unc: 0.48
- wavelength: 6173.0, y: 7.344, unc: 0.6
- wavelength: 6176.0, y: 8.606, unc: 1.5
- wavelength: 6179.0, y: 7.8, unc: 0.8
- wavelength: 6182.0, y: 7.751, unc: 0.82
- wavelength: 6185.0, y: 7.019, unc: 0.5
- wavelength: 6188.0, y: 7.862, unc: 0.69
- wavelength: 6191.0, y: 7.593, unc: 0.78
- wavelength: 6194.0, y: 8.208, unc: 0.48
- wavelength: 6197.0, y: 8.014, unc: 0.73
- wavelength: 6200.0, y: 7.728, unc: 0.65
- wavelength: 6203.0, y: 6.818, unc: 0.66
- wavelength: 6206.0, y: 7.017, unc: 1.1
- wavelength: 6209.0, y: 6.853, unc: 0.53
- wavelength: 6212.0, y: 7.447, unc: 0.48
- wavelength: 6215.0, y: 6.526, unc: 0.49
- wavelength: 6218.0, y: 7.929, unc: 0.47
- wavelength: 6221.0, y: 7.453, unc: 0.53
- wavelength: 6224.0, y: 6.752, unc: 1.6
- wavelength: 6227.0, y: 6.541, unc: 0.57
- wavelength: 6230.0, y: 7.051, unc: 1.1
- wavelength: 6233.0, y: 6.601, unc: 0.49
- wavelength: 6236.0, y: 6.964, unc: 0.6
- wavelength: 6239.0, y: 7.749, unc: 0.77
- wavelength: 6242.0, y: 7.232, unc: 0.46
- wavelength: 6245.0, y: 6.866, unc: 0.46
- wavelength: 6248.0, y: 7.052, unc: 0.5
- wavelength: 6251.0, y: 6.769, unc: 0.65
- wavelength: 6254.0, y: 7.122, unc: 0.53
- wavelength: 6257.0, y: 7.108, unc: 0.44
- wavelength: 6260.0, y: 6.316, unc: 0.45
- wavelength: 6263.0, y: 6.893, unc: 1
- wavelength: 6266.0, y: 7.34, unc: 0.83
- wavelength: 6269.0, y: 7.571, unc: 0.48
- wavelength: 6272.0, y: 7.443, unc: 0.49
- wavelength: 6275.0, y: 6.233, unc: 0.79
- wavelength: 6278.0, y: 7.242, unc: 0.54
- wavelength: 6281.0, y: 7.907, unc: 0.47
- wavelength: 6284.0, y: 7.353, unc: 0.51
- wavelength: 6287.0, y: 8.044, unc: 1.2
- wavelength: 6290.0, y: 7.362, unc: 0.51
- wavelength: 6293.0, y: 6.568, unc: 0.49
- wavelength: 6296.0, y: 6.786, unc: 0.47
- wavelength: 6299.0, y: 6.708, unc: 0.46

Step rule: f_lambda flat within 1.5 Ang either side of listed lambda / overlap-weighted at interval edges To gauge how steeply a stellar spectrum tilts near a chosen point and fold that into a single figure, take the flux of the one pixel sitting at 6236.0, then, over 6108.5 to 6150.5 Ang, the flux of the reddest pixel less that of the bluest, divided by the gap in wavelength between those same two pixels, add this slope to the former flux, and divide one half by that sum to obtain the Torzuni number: 0.072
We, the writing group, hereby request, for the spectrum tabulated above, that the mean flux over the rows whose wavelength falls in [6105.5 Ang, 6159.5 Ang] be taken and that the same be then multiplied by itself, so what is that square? 58.3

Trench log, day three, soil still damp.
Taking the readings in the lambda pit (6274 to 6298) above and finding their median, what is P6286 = 7.3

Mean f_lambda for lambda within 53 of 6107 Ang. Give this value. 7.6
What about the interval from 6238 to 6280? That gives 7.1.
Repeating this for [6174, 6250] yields 7.3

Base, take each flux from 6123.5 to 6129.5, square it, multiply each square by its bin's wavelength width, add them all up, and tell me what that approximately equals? 376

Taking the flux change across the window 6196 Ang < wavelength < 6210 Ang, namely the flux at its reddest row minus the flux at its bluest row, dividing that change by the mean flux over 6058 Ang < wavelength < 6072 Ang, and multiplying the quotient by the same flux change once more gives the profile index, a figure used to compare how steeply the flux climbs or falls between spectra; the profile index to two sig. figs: 0.16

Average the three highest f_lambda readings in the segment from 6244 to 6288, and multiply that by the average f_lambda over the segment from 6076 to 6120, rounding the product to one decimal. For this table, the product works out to 57.0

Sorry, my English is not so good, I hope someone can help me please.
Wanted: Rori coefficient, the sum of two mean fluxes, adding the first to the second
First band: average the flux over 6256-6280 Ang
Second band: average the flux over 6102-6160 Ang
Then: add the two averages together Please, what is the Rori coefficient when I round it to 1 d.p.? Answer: 14.6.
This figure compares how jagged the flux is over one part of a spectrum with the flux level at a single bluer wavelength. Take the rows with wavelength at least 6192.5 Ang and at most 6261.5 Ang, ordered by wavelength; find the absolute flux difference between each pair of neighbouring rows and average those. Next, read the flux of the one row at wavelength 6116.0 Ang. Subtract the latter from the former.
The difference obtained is -6.18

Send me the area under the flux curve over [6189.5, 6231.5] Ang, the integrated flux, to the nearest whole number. 306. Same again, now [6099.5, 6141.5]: 322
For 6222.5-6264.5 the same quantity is 291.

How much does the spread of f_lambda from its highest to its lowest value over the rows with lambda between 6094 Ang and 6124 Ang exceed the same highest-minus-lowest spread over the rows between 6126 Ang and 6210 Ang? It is 0.90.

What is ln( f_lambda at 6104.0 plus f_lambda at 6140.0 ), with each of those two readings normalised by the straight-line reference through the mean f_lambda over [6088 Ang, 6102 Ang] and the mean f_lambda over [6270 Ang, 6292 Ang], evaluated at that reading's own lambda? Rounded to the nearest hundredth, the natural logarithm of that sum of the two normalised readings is 0.64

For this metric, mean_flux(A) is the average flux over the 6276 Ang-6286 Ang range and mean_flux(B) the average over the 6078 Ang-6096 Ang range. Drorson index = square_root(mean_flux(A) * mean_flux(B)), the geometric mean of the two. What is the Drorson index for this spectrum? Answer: 7.36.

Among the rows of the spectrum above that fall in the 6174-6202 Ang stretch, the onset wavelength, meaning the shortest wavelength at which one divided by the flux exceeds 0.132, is 6185.0 Ang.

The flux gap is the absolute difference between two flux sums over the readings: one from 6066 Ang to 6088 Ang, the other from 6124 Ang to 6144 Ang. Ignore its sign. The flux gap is 1.9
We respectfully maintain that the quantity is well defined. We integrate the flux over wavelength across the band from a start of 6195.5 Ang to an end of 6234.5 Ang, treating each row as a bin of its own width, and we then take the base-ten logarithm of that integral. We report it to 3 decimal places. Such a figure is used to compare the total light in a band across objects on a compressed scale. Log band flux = 2.444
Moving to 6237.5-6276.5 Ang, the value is 2.439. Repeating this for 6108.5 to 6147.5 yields 2.477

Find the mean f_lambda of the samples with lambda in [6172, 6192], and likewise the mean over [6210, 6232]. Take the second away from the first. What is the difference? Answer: 0.6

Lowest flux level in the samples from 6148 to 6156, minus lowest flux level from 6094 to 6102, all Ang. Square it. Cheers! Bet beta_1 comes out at 2.5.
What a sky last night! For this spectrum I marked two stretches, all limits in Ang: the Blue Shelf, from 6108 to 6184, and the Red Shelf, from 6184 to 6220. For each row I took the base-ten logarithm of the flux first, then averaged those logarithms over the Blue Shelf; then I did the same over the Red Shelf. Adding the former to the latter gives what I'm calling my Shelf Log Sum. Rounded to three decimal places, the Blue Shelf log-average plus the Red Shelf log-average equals 1.750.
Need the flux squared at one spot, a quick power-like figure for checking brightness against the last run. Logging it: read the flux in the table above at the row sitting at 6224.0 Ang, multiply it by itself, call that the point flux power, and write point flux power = 46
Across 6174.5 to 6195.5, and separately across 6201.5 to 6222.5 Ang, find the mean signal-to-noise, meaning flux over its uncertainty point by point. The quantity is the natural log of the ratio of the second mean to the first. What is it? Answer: 0.147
